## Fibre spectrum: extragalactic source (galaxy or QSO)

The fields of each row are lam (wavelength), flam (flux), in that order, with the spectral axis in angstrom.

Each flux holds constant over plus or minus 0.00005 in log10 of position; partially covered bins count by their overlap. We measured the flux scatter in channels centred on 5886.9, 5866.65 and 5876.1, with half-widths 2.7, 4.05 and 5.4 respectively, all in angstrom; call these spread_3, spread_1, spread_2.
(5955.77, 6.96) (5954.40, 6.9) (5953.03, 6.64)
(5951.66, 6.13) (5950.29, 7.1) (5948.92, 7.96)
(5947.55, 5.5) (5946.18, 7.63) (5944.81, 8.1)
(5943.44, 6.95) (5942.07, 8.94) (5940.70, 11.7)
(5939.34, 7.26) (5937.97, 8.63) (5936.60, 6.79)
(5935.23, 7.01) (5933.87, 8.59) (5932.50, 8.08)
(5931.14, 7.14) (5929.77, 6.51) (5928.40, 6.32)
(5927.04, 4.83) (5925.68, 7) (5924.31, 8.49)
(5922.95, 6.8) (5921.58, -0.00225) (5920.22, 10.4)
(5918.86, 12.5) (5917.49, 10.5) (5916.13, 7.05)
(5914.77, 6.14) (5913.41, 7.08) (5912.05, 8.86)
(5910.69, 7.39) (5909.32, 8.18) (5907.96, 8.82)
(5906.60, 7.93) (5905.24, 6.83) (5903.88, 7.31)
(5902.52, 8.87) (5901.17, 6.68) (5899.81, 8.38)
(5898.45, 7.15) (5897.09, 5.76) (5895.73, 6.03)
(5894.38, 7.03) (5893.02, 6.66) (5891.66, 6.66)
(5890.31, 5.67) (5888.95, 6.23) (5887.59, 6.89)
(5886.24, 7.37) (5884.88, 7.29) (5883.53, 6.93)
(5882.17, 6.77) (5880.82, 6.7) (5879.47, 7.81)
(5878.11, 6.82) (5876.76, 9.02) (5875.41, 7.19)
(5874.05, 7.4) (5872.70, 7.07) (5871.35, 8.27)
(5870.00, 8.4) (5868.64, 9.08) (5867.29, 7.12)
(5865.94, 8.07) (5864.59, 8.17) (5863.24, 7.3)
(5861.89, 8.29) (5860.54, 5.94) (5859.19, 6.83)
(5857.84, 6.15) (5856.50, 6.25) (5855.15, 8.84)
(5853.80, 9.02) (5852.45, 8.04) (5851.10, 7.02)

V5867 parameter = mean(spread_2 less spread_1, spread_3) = 0.3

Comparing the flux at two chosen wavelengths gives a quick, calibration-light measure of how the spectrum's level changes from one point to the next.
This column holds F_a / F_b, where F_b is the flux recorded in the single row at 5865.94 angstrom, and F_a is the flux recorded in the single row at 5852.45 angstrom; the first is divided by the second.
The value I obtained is 1.0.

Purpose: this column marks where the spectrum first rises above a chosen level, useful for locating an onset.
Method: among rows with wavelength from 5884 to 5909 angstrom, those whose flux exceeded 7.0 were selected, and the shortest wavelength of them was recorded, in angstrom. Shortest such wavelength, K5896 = 5884.88 angstrom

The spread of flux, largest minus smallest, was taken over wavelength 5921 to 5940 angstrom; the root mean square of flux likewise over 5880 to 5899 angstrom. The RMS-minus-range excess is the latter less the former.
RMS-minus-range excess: -2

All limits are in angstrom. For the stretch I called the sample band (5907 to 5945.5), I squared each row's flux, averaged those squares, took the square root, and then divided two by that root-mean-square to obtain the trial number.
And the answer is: 0.249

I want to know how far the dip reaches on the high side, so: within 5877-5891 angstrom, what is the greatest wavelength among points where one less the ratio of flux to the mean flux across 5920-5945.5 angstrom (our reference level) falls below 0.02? 5886.24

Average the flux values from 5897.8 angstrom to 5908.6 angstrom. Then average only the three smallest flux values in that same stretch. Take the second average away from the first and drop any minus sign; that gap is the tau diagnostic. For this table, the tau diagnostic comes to 0.86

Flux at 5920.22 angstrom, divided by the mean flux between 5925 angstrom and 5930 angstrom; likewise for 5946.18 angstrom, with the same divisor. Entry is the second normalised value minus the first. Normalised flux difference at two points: -0.45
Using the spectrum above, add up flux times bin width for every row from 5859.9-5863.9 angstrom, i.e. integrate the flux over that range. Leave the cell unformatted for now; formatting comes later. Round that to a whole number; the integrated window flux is 29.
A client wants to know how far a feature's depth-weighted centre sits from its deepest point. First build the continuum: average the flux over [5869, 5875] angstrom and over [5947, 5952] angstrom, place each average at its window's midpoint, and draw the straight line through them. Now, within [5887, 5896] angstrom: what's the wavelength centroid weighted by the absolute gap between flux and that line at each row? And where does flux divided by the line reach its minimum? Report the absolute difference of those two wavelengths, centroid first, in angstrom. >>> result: 1.3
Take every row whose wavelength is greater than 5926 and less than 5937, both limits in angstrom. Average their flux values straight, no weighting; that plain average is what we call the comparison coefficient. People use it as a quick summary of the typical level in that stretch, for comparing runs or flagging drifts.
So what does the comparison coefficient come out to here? 6.9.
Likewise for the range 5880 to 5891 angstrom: 6.7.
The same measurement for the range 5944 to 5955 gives 7.0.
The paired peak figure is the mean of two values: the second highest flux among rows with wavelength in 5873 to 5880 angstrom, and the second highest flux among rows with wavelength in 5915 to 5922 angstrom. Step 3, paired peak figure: 9.2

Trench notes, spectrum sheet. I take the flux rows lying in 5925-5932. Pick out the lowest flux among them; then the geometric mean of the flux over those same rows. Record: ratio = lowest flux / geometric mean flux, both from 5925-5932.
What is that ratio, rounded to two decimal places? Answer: 0.77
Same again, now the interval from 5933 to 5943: 0.82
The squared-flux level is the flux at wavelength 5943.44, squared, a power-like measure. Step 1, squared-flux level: 48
